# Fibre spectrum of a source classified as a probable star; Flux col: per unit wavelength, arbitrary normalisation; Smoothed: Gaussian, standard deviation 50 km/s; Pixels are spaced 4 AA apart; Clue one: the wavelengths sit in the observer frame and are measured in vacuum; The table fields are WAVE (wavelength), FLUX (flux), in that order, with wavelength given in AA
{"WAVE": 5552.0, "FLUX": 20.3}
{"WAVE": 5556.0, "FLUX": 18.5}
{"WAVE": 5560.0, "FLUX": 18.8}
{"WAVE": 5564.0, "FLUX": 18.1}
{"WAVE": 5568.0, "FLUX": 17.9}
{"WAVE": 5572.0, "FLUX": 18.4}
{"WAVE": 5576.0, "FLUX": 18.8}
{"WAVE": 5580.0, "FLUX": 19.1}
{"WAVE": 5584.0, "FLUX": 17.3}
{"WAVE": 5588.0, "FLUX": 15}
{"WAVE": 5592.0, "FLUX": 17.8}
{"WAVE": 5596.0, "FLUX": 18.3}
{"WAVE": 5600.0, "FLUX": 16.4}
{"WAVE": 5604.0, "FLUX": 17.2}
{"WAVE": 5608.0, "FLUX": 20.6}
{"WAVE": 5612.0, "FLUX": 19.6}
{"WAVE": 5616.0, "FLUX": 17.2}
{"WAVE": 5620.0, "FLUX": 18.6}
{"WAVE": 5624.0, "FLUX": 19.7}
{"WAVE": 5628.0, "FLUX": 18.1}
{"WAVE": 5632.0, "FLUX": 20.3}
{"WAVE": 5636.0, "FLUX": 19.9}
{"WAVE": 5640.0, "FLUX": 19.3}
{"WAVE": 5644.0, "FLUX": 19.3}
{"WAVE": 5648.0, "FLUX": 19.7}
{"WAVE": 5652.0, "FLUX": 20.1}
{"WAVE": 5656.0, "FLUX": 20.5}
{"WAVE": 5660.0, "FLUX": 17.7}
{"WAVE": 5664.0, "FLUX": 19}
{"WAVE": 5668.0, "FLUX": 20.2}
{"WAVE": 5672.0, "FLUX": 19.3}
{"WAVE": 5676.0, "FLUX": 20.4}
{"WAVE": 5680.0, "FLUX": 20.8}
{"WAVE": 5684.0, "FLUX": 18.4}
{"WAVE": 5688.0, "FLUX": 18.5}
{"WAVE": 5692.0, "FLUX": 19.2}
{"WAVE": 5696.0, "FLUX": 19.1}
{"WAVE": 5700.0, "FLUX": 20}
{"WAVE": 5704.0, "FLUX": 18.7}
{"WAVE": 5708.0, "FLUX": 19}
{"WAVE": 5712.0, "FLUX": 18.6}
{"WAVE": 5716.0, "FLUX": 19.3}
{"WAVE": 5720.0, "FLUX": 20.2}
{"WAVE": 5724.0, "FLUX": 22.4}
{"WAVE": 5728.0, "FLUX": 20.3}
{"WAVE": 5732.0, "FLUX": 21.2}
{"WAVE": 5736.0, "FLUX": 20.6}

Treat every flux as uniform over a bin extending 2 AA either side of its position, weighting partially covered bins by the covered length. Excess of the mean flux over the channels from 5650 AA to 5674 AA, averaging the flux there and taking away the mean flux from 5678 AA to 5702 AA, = 0.1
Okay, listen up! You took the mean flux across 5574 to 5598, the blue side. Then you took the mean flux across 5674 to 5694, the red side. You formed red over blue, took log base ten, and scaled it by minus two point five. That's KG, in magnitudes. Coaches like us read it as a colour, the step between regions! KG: -0.10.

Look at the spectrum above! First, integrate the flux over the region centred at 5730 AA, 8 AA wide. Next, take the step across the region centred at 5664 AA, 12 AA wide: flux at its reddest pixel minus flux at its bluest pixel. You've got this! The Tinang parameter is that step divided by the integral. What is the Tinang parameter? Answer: 0.015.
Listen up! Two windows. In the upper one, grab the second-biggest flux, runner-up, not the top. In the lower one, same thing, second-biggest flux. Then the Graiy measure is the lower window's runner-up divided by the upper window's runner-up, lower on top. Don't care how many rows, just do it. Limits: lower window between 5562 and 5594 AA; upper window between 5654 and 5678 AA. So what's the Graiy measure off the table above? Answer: 0.92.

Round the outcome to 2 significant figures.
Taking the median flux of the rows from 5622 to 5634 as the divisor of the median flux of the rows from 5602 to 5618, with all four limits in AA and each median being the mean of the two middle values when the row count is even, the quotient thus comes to 0.93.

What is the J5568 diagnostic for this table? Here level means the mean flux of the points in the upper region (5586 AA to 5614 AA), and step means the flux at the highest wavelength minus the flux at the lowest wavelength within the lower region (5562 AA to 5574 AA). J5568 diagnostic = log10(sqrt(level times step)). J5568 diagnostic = 0.36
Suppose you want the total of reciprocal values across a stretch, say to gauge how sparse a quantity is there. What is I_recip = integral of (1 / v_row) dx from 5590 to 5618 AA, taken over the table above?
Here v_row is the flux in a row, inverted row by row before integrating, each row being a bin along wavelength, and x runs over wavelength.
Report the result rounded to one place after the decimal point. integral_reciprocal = 1.6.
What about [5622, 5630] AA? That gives 0.4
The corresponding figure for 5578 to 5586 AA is 0.4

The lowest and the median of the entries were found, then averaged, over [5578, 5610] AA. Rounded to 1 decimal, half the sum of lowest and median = 16.3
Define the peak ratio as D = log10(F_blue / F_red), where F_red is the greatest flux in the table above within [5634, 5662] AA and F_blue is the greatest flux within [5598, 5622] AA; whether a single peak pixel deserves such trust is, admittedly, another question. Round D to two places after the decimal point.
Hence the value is 0.00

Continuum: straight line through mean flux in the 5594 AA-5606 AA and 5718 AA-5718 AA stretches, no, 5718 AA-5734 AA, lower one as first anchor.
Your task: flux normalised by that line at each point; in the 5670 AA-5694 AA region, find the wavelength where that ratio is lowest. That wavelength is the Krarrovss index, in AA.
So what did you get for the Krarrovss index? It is 5688.0 AA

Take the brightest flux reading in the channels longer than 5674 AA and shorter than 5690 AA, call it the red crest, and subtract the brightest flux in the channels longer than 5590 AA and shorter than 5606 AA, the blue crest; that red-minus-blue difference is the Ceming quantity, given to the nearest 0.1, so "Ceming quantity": 2.5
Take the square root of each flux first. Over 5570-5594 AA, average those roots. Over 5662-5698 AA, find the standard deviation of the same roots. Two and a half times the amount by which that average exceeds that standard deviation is 10.3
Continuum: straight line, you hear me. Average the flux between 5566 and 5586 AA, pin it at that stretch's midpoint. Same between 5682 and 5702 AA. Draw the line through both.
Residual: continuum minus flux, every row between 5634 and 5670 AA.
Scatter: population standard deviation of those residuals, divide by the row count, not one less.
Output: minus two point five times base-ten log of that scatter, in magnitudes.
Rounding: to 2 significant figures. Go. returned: 0.24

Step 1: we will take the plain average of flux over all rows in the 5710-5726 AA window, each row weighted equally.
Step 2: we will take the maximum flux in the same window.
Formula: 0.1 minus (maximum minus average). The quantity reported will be -2.2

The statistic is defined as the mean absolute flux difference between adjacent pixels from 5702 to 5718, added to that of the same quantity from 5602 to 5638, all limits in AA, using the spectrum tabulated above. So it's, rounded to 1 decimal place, 2.2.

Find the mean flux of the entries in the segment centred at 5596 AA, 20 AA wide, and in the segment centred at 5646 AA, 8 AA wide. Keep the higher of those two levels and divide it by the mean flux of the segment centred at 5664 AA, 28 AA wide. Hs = 0.99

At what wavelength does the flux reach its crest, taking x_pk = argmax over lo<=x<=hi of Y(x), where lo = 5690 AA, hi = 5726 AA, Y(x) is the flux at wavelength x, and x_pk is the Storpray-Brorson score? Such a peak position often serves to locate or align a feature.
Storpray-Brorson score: 5724.0 AA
